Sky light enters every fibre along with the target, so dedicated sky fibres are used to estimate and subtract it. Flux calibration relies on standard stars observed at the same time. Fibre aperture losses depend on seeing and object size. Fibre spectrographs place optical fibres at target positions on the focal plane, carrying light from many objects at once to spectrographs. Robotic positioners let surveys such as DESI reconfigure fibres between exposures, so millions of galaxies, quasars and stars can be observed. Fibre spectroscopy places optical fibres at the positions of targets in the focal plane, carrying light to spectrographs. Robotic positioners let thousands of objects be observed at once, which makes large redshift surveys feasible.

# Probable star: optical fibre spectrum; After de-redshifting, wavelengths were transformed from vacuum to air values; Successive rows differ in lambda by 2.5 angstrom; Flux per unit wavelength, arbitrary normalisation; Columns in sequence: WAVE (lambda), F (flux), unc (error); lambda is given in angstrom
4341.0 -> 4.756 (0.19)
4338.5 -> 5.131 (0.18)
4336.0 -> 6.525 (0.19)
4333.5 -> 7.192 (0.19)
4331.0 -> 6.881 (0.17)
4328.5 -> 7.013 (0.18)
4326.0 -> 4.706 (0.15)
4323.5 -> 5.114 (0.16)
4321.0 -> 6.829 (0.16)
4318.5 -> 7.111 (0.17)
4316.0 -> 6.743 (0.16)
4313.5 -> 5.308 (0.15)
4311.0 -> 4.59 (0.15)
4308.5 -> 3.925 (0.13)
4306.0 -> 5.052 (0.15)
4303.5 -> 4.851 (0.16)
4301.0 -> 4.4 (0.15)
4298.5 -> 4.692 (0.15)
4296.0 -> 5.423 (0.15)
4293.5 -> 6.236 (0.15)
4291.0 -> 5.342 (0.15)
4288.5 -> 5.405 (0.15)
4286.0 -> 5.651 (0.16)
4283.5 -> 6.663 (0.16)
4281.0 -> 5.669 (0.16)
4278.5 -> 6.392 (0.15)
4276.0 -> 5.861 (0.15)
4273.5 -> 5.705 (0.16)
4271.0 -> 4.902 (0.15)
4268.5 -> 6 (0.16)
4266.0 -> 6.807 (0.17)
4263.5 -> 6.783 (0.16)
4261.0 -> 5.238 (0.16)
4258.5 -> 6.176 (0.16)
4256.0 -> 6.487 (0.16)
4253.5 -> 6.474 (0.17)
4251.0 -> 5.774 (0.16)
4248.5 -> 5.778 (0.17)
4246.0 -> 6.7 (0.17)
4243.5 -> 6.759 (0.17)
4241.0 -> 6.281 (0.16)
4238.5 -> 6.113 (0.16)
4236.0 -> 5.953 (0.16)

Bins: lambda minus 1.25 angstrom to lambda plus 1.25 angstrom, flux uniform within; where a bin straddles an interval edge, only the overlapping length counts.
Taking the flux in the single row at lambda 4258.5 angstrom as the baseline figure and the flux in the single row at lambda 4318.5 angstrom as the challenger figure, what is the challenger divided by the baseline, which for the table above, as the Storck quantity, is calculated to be 1.15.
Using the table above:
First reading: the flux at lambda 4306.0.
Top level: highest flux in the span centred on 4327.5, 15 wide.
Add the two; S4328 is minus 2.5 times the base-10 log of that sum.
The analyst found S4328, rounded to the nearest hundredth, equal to -2.72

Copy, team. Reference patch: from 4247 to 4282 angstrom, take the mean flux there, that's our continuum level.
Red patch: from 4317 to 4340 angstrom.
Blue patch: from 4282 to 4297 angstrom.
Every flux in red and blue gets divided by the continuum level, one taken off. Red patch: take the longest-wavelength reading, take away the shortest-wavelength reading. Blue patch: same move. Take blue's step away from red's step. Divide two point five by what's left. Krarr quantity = -20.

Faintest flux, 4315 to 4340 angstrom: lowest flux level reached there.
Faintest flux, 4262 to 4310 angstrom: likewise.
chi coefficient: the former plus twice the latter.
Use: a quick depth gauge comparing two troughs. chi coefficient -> 12.6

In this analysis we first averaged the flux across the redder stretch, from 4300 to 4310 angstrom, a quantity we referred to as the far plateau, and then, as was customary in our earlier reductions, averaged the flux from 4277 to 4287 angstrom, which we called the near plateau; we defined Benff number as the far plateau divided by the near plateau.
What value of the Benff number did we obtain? 0.75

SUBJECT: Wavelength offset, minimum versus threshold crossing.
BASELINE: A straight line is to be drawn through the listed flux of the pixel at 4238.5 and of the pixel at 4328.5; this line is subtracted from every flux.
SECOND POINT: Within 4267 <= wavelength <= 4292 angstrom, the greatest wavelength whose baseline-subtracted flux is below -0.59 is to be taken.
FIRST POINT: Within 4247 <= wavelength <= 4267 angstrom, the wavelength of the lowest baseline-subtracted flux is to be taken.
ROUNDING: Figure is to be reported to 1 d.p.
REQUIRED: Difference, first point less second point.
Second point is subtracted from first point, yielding -30.0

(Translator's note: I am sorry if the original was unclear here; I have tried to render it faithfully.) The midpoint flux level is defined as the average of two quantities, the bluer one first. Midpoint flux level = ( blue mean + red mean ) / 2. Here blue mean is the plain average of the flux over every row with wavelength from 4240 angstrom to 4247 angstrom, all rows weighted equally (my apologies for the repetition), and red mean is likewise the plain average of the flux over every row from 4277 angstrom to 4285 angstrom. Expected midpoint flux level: 6.4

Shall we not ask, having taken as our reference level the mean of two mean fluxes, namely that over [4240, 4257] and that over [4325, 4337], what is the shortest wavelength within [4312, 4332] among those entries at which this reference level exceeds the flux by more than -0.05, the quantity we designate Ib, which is 4313.5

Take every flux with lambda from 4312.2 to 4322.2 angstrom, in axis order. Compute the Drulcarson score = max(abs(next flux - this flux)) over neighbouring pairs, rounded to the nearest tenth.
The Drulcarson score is 1.4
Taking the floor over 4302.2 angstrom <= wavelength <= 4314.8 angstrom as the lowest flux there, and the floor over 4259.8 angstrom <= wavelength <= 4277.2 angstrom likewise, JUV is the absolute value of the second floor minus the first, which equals 0.98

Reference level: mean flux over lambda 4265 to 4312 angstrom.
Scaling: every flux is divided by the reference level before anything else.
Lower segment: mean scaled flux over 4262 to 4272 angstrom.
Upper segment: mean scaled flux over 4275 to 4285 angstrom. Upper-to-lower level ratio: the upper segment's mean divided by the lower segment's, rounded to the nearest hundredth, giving 1.00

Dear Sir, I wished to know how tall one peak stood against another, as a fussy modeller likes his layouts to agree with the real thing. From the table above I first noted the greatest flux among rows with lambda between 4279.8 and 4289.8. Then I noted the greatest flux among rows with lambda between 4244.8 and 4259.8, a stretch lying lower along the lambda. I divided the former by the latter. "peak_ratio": 0.99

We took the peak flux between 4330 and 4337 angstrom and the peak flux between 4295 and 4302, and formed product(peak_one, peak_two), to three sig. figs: 39.0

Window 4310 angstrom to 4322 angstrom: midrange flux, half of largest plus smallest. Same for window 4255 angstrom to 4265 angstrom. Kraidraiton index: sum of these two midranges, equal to 11.9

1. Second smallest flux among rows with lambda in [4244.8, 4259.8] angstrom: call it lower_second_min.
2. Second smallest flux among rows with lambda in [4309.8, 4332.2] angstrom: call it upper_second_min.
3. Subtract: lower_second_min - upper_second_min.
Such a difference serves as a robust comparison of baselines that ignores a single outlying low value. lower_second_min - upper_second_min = 1.1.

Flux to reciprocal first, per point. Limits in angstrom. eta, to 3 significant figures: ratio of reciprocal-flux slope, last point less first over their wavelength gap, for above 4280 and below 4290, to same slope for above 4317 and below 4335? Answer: -10.9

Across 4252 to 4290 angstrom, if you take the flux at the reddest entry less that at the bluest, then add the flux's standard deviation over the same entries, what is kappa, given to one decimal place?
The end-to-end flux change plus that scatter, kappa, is -0.5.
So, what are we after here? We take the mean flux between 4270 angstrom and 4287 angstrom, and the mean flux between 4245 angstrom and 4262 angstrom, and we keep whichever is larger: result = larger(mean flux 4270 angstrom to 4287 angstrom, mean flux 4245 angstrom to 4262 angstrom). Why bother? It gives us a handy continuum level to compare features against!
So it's 6.09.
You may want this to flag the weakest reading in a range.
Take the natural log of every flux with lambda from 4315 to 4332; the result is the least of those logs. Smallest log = 1.55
